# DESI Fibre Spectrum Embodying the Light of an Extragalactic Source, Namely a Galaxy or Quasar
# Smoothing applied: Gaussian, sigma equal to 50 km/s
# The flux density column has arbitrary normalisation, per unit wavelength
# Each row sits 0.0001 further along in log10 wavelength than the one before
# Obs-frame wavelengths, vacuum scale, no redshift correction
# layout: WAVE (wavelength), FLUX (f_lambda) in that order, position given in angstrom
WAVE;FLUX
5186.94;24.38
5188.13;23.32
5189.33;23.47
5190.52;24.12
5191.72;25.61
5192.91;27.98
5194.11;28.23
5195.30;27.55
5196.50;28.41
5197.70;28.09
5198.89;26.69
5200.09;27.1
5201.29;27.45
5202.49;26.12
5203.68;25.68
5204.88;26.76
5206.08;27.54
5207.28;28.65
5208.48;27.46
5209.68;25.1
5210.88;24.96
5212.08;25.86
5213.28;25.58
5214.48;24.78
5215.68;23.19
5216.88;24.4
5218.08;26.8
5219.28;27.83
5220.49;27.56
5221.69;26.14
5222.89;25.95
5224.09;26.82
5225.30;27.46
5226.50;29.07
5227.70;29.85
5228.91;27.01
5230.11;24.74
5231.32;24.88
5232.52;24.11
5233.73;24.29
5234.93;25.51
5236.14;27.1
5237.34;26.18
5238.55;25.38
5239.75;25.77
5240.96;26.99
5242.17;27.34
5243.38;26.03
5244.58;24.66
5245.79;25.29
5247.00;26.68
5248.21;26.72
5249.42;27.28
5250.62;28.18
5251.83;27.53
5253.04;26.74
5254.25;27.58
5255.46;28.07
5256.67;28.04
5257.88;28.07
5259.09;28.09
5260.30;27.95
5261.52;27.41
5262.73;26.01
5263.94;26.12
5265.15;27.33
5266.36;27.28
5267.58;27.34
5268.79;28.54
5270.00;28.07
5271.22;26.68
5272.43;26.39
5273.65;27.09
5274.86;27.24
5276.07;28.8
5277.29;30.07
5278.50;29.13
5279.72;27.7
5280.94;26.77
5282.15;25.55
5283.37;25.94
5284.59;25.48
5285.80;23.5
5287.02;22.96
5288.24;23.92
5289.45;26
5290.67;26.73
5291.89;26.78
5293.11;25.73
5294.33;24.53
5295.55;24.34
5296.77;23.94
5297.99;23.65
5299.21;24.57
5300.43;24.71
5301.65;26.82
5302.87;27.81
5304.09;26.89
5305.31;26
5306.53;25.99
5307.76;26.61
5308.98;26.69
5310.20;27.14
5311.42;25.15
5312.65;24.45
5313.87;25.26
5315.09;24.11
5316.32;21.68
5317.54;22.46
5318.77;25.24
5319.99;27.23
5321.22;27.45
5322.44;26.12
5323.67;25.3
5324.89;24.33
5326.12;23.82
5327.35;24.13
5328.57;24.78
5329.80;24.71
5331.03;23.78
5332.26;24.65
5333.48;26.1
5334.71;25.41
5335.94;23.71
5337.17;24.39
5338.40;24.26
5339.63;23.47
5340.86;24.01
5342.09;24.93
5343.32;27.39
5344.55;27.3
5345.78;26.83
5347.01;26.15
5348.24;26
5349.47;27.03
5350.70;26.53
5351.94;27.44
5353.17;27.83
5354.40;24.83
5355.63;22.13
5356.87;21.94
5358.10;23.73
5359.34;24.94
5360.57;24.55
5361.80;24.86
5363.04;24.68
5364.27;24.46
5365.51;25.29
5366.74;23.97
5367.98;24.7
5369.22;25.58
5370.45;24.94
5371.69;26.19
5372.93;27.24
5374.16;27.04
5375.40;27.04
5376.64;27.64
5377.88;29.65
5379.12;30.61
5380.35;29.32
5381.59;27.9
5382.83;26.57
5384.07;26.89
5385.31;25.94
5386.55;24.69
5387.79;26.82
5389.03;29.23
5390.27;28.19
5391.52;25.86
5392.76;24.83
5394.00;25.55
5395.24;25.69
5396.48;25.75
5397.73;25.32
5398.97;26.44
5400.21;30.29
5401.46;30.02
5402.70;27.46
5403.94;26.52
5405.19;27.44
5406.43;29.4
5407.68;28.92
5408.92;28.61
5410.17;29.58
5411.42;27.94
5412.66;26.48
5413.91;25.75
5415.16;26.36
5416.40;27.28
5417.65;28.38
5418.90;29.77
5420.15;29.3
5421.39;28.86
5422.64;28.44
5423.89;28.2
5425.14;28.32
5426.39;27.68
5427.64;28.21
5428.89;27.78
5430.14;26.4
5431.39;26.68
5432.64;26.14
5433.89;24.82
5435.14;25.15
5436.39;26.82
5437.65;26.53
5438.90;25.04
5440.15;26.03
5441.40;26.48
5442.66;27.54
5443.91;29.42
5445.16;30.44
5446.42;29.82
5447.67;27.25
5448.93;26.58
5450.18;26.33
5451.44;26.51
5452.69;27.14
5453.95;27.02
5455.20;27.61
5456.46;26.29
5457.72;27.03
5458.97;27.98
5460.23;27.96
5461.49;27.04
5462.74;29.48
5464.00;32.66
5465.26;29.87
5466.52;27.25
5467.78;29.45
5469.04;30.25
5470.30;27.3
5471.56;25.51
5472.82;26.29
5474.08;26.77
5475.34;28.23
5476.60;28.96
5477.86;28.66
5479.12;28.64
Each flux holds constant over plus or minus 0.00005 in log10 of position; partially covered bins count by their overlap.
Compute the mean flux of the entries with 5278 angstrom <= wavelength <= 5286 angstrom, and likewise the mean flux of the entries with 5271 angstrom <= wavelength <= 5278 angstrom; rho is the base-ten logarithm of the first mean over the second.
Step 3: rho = -0.023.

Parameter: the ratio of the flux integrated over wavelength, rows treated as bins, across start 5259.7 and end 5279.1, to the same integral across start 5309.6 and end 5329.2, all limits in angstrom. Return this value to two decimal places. 1.10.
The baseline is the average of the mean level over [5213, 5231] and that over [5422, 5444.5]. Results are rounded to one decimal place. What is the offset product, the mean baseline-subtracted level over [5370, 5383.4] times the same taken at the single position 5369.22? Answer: -1.1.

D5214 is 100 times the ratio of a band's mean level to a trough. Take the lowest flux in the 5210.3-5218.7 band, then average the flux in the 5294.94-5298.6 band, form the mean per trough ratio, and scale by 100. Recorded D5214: 103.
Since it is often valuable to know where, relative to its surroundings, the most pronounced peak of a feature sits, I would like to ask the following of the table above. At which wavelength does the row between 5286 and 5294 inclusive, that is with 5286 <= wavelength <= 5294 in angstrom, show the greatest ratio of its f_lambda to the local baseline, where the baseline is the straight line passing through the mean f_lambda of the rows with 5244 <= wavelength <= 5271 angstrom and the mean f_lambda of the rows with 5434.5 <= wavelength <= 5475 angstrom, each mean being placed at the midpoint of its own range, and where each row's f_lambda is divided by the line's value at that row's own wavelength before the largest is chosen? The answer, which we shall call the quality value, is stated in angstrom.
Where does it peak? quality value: 5291.89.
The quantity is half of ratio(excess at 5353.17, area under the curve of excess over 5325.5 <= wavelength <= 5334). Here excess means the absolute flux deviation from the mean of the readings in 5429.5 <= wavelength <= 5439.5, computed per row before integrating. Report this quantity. 0.08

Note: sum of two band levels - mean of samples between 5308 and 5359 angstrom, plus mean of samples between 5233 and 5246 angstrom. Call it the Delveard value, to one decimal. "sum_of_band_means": 51.0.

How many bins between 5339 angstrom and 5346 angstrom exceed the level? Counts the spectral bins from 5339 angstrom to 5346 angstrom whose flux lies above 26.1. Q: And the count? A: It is 3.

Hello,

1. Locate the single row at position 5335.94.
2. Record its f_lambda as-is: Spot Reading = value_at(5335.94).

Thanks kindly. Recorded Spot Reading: 23.71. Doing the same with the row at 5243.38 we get 26.03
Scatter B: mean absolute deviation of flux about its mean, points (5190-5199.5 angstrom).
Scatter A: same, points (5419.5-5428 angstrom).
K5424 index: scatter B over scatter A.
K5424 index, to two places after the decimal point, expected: 3.23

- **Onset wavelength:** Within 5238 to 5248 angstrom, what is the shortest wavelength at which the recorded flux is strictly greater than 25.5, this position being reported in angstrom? 5239.75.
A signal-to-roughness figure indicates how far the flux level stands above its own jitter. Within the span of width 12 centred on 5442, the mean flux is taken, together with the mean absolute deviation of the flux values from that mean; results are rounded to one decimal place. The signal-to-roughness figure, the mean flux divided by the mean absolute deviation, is 19.5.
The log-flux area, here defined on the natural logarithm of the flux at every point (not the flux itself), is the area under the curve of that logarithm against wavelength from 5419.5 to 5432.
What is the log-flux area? 42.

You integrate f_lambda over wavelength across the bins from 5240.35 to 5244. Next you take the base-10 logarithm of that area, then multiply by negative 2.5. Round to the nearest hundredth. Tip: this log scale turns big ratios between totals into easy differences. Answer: -4.97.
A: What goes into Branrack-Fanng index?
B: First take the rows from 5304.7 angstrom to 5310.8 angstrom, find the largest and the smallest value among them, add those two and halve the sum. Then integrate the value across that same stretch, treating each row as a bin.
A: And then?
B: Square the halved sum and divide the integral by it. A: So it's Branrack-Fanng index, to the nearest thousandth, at 0.229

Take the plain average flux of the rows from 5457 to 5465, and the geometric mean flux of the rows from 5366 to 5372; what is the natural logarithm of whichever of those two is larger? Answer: 3.36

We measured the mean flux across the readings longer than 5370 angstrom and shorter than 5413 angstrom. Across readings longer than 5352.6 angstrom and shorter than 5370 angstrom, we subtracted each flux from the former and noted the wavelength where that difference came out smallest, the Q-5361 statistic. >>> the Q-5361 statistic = 5353.17 angstrom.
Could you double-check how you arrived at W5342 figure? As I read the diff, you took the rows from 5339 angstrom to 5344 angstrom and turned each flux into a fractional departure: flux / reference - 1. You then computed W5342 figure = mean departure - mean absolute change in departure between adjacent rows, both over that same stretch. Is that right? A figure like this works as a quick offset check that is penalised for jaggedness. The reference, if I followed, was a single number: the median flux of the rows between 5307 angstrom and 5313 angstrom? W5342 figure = -0.11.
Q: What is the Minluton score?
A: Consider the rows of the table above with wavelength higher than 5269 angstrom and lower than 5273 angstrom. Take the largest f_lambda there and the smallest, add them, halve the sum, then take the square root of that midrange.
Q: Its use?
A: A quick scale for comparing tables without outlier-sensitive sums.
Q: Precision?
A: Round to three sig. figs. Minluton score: 5.22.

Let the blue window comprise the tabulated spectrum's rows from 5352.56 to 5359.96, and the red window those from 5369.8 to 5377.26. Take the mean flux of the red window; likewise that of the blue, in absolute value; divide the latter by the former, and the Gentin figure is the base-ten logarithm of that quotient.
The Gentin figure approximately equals -0.042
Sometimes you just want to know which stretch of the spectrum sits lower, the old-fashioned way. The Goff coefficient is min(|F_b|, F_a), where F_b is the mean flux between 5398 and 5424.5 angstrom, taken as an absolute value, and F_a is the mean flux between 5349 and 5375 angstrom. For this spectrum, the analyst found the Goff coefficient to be 25.2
